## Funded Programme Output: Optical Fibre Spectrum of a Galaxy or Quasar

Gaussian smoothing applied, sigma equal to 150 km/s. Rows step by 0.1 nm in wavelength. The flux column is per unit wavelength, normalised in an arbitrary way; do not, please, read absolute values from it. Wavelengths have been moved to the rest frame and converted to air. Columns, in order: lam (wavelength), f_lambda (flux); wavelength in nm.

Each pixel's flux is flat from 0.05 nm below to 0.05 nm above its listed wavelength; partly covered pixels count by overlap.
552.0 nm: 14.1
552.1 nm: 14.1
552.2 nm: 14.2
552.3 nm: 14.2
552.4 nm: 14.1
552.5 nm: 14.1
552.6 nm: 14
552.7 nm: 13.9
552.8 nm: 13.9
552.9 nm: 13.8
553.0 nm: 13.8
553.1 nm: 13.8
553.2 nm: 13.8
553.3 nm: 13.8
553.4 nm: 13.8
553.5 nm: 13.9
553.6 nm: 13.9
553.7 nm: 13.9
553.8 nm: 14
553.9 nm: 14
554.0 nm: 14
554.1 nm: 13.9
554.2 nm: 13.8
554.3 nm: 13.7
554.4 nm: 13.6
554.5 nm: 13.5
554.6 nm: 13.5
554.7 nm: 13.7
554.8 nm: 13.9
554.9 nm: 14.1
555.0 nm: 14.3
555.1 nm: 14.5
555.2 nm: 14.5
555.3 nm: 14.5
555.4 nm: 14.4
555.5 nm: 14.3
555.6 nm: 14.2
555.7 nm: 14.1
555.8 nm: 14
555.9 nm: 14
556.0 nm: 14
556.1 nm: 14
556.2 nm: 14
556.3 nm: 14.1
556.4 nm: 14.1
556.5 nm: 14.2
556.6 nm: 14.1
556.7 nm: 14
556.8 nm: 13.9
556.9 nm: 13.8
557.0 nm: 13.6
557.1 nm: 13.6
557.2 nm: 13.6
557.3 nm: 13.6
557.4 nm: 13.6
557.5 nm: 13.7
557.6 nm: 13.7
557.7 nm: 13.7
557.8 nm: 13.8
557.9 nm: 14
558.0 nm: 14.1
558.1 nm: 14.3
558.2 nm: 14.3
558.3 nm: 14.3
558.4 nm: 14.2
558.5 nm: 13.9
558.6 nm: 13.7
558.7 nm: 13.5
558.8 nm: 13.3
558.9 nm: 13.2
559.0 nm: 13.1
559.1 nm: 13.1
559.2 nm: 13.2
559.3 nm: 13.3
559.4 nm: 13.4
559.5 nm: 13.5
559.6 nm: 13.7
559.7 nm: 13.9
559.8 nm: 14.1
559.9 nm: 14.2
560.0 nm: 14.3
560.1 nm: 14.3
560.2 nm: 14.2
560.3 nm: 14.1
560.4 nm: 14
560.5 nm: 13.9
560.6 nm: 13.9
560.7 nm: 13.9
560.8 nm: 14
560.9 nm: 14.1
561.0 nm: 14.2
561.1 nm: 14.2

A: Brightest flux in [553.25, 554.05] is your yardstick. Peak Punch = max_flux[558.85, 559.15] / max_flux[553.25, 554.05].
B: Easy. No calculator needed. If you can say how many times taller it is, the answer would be 0.94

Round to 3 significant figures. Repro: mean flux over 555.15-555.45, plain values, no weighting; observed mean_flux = 14.5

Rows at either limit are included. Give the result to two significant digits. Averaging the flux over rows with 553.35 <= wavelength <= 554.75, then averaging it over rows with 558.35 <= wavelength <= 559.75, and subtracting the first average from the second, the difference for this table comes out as -0.30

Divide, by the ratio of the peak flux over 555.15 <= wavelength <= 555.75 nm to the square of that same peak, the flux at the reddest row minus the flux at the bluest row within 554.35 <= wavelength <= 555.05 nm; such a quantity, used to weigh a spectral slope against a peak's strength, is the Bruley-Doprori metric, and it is 10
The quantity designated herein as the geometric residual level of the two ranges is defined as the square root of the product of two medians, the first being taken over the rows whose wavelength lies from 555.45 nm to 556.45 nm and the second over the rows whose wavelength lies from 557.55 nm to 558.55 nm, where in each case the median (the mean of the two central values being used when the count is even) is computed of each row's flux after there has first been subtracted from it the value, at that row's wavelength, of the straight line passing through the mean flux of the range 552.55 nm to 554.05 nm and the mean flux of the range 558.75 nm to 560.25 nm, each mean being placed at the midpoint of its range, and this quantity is 0.30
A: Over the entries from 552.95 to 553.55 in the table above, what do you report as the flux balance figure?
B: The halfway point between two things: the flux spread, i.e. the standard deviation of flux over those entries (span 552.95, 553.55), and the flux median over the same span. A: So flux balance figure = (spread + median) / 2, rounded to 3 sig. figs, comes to 6.92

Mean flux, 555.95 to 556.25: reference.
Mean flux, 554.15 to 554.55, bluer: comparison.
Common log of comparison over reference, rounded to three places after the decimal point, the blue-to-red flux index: -0.011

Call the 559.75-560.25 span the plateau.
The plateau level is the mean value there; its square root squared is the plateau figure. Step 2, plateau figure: 14.2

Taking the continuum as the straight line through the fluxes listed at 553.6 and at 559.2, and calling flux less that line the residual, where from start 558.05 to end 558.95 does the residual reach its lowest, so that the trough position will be 558.9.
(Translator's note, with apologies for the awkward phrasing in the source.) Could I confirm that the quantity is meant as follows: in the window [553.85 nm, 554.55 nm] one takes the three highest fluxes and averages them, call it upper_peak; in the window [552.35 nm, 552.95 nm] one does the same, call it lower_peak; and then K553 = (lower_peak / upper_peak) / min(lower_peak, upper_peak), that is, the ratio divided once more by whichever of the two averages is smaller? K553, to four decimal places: 0.0721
